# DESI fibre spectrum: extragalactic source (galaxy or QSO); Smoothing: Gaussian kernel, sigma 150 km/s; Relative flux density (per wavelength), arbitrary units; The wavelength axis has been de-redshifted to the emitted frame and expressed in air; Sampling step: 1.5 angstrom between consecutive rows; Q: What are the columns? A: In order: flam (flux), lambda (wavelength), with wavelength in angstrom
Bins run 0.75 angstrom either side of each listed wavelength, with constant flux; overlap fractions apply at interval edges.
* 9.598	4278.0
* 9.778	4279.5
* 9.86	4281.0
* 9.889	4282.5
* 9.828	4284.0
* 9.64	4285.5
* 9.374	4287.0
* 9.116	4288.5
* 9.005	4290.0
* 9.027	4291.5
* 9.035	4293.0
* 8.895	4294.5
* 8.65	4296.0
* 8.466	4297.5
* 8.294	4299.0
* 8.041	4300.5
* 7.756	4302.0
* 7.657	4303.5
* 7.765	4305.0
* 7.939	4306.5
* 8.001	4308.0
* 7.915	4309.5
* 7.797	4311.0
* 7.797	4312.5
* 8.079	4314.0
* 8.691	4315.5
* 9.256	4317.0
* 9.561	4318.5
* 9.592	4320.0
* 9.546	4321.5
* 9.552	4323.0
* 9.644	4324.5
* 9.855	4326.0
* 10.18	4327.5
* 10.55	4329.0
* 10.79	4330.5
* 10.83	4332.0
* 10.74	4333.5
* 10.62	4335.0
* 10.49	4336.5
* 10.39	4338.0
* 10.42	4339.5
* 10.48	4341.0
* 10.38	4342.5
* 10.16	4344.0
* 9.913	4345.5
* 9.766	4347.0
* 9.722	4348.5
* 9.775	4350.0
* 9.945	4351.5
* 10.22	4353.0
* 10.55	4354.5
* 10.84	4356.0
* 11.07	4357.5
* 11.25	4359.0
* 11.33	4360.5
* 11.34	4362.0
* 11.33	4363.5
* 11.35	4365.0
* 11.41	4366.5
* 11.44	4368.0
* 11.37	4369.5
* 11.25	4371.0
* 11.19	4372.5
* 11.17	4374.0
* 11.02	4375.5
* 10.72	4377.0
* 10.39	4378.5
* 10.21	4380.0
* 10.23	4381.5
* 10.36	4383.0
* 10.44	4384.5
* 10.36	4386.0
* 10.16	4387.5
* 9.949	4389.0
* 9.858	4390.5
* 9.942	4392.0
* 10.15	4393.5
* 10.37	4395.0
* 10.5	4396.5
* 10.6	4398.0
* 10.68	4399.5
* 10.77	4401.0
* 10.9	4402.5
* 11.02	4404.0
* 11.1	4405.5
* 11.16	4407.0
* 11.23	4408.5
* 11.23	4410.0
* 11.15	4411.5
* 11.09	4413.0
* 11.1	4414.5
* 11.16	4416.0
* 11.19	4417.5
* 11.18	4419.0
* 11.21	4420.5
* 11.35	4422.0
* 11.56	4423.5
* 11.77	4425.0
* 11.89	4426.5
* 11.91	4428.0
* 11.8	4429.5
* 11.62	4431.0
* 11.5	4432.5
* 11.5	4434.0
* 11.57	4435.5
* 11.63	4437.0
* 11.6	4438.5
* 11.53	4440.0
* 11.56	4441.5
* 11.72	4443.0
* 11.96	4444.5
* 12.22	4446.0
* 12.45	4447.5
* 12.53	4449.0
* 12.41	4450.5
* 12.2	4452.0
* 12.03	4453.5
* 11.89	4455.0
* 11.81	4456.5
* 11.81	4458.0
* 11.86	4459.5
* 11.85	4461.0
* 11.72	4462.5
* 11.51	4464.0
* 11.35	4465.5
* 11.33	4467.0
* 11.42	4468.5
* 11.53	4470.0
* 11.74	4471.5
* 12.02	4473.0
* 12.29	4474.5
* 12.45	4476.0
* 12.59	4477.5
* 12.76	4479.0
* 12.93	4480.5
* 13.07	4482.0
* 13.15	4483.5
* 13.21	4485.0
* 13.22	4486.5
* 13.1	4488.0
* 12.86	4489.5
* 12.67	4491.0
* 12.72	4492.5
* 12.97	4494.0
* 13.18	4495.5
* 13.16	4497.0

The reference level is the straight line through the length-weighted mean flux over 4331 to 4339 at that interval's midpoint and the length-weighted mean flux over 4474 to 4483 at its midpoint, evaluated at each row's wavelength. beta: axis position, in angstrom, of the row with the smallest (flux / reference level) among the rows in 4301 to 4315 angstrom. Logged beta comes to 4303.5 angstrom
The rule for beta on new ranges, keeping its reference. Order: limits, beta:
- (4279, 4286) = 4285.5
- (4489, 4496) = 4491.0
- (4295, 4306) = 4303.5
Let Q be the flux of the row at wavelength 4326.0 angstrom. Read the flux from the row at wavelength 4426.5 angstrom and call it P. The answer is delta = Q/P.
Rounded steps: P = 11.89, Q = 9.855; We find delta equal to 0.8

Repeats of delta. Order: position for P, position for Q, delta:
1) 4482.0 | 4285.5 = 0.7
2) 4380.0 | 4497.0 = 1.3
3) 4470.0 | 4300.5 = 0.7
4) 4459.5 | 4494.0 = 1.1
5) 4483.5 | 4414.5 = 0.8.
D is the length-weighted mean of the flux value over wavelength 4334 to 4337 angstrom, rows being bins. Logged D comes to 10.6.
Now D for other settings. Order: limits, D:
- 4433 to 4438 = 11.6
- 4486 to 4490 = 13.1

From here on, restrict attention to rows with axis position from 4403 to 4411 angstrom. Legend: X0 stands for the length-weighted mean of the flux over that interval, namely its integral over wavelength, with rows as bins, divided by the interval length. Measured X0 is 11.1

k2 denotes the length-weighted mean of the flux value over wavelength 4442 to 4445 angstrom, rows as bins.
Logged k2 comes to 12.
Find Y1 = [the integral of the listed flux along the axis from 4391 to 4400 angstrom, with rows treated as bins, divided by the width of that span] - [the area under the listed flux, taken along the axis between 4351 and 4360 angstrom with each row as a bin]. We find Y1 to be -85.8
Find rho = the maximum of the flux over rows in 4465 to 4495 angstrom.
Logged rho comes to 13.22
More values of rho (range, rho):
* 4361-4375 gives 11.44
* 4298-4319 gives 9.561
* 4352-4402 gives 11.44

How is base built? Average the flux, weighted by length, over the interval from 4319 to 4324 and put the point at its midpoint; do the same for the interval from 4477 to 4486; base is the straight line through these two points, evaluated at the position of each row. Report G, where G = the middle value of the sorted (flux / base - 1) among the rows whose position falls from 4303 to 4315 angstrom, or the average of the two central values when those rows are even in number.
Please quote -0.15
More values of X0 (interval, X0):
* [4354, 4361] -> 11.0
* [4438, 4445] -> 11.7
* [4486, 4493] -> 12.9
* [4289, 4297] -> 8.9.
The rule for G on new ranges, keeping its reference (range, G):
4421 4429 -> 0.00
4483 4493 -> 0.00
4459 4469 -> -0.09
